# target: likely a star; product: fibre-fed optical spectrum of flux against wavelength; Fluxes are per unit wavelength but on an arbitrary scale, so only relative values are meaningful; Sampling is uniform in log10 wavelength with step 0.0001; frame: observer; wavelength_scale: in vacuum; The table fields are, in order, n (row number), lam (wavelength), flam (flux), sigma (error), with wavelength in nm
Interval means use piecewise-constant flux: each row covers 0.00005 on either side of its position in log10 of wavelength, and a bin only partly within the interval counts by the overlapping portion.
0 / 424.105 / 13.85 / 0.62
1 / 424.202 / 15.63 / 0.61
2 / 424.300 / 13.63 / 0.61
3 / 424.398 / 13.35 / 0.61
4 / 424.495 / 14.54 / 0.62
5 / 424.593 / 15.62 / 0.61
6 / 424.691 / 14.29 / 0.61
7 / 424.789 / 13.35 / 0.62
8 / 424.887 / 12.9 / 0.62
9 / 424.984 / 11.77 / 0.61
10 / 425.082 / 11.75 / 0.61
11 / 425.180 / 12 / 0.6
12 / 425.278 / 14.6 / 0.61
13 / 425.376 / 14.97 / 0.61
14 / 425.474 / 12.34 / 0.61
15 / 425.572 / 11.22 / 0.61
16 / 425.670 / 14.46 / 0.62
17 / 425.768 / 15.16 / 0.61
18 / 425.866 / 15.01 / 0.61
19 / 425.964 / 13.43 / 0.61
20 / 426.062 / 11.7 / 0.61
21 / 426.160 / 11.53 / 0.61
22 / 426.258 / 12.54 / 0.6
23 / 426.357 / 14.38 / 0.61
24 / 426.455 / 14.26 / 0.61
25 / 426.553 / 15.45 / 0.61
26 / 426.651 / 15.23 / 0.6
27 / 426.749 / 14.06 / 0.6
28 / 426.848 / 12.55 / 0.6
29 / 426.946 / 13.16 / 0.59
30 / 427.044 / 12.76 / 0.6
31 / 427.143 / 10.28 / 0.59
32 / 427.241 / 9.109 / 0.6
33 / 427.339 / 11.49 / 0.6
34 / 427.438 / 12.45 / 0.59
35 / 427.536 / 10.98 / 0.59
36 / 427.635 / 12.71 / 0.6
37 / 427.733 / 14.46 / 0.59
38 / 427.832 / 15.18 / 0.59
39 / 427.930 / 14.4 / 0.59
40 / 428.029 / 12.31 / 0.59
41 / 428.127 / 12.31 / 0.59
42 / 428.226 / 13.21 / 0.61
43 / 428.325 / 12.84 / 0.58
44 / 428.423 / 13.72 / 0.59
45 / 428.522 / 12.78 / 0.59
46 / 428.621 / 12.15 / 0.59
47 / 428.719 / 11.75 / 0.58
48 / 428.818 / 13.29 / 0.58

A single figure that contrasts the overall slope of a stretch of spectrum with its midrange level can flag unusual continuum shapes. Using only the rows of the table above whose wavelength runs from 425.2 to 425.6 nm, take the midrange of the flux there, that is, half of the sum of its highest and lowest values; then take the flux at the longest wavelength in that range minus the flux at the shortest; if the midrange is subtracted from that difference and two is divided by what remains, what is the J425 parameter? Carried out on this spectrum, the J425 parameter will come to -0.12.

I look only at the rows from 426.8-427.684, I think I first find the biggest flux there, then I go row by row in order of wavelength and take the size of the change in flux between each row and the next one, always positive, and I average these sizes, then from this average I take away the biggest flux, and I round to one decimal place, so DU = -11.8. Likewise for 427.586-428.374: -14.2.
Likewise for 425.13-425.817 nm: -13.4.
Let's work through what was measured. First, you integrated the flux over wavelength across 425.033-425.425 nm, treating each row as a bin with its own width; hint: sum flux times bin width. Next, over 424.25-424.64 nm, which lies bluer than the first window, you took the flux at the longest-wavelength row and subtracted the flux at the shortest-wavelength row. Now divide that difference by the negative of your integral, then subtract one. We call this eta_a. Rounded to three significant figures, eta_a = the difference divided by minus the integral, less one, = -1.38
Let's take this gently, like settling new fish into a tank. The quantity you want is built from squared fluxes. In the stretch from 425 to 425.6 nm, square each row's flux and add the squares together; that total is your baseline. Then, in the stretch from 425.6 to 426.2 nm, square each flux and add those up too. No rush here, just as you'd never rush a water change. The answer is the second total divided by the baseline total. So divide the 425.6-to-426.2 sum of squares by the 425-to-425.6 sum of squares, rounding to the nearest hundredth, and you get 1.12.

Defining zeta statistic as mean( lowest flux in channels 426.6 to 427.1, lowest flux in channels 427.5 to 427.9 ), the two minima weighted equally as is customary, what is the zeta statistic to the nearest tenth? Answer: 11.8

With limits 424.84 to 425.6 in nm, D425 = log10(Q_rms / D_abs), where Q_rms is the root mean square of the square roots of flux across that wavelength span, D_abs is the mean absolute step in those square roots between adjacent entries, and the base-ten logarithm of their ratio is 1.35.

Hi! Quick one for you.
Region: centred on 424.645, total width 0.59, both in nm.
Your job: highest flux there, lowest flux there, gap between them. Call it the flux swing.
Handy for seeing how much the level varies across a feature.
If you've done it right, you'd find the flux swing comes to 2.7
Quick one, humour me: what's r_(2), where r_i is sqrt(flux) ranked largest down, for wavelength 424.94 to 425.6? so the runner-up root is 3.82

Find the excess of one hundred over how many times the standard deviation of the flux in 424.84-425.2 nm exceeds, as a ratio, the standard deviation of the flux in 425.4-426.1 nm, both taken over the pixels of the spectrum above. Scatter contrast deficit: 99.7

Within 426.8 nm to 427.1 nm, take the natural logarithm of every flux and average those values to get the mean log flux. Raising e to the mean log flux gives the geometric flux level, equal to 12.8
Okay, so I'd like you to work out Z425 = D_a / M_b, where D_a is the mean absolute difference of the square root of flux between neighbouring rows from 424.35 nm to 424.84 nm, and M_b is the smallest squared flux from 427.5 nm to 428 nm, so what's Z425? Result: 0.0012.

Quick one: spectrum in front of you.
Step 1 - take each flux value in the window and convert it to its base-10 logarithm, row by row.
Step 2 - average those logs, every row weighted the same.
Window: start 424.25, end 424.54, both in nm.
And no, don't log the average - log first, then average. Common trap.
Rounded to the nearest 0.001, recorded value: 1.141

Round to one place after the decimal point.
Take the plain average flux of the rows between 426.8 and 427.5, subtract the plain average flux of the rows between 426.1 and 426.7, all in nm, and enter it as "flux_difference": -2.2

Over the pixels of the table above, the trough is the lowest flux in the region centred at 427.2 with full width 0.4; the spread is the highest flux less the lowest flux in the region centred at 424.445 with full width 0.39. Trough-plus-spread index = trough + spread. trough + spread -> 11.4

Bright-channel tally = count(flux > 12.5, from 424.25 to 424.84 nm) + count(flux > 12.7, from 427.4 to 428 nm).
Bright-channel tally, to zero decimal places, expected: 10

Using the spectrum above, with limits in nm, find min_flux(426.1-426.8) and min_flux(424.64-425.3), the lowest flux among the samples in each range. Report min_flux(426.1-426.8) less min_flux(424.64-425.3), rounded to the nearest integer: 0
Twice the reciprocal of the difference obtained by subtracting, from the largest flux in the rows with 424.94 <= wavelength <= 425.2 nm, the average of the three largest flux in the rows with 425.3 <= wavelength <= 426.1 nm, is -0.7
